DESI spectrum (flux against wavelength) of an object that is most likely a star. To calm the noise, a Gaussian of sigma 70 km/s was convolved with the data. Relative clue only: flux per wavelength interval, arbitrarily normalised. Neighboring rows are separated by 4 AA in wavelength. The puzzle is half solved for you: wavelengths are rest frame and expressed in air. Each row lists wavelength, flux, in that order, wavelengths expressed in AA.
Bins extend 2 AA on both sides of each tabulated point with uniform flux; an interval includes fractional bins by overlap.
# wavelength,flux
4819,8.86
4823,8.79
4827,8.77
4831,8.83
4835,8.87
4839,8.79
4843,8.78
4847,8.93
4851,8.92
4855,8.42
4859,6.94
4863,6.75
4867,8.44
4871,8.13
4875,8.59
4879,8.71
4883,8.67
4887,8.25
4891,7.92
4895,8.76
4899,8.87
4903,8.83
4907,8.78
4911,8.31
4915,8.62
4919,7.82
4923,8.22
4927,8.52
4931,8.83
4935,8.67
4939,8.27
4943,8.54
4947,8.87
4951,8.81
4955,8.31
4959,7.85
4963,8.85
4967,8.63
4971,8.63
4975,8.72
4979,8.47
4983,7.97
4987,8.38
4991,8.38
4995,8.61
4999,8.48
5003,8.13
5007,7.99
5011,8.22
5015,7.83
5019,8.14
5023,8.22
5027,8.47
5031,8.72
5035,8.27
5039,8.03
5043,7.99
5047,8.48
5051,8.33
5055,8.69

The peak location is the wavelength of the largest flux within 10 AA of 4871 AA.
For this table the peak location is 4879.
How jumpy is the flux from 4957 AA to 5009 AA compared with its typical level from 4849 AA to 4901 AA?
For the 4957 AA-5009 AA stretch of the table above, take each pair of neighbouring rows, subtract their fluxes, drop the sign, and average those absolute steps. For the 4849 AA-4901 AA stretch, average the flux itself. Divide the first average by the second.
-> 0.033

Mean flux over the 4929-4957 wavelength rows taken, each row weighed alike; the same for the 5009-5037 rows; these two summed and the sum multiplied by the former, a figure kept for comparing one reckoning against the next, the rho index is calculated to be 145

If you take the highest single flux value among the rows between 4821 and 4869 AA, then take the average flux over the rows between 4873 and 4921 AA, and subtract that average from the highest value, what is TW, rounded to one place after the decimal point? 0.4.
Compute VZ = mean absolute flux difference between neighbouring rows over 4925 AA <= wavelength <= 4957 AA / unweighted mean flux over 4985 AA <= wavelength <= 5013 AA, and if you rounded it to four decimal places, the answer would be 0.0349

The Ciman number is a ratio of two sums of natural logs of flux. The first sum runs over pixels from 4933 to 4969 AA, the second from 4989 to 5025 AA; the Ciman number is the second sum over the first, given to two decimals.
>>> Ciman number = 0.98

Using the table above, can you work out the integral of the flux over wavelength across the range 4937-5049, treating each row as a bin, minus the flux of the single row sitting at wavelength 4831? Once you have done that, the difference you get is 928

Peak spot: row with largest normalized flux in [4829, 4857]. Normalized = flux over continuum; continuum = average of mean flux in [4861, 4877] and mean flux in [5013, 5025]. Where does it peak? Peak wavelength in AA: 4847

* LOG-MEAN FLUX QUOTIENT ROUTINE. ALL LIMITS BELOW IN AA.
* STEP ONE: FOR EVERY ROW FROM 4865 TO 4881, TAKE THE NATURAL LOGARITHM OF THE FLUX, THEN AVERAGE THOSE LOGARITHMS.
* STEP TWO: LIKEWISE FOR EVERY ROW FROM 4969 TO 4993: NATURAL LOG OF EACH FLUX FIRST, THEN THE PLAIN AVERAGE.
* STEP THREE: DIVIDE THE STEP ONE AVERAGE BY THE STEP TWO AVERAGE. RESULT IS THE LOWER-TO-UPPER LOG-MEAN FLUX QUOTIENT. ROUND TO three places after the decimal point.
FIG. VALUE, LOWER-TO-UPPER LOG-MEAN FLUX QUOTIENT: 1.002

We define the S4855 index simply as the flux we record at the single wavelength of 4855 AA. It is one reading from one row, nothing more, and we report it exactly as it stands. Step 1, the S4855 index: 8.42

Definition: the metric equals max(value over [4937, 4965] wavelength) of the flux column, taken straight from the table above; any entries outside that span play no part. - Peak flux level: 8.87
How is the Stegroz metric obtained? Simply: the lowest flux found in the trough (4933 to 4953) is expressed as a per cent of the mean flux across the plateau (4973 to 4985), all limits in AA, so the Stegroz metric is 99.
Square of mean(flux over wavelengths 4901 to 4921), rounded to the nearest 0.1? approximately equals 71.8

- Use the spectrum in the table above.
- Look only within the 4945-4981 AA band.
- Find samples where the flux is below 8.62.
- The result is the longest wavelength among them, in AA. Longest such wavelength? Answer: 4979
